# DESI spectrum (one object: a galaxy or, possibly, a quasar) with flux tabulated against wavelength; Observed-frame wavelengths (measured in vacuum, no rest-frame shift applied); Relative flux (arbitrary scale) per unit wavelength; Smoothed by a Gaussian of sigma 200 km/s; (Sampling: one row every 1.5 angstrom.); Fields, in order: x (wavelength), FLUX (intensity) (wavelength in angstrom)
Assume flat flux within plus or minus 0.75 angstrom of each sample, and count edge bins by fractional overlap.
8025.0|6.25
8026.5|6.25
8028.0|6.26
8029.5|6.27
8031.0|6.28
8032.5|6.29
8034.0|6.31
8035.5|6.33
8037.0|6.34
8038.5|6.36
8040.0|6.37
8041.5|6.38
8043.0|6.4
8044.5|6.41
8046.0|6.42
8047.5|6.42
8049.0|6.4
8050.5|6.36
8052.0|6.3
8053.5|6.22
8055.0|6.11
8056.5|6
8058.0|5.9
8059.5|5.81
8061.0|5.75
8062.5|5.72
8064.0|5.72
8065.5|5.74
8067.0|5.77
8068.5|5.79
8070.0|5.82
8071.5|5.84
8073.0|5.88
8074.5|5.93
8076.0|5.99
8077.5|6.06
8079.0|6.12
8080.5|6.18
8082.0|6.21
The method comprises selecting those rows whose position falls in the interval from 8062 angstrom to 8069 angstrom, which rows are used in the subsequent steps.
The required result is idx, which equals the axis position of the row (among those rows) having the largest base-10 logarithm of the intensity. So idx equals 8068.5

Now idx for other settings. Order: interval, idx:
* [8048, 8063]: 8049.0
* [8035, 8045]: 8044.5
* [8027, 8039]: 8038.5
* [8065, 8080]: 8079.0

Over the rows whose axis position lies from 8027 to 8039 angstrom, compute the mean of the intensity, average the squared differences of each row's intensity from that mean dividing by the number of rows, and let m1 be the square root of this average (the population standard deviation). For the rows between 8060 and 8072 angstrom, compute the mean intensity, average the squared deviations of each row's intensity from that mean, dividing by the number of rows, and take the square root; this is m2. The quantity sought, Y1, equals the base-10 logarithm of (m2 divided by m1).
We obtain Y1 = 0.10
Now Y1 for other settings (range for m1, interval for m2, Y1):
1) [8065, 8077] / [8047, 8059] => 0.36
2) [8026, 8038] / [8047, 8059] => 0.77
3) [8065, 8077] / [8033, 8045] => -0.39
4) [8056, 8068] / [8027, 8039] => -0.45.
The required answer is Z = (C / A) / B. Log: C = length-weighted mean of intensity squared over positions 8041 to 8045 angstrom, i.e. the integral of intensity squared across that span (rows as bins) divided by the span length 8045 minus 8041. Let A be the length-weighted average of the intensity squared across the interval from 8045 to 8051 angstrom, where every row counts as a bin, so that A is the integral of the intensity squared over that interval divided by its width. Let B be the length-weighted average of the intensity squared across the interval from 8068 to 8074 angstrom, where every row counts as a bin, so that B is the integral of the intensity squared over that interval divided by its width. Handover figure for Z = 0.029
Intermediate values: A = 41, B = 34.1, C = 40.9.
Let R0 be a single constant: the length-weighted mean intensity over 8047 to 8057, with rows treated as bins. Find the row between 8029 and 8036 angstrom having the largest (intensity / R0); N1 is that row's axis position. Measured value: 8035.5 angstrom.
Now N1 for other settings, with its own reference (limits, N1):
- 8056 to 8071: 8056.5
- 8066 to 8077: 8076.0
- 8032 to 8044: 8043.0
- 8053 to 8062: 8053.5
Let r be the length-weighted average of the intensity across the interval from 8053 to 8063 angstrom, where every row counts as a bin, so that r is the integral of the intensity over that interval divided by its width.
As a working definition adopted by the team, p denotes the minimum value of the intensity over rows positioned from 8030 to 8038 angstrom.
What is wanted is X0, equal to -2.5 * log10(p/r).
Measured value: -0.063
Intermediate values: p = 6.28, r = 5.93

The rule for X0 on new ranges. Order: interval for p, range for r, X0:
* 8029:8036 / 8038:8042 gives 0.017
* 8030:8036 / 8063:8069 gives -0.095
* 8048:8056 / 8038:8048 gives 0.049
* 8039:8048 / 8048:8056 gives -0.017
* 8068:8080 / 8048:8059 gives 0.071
